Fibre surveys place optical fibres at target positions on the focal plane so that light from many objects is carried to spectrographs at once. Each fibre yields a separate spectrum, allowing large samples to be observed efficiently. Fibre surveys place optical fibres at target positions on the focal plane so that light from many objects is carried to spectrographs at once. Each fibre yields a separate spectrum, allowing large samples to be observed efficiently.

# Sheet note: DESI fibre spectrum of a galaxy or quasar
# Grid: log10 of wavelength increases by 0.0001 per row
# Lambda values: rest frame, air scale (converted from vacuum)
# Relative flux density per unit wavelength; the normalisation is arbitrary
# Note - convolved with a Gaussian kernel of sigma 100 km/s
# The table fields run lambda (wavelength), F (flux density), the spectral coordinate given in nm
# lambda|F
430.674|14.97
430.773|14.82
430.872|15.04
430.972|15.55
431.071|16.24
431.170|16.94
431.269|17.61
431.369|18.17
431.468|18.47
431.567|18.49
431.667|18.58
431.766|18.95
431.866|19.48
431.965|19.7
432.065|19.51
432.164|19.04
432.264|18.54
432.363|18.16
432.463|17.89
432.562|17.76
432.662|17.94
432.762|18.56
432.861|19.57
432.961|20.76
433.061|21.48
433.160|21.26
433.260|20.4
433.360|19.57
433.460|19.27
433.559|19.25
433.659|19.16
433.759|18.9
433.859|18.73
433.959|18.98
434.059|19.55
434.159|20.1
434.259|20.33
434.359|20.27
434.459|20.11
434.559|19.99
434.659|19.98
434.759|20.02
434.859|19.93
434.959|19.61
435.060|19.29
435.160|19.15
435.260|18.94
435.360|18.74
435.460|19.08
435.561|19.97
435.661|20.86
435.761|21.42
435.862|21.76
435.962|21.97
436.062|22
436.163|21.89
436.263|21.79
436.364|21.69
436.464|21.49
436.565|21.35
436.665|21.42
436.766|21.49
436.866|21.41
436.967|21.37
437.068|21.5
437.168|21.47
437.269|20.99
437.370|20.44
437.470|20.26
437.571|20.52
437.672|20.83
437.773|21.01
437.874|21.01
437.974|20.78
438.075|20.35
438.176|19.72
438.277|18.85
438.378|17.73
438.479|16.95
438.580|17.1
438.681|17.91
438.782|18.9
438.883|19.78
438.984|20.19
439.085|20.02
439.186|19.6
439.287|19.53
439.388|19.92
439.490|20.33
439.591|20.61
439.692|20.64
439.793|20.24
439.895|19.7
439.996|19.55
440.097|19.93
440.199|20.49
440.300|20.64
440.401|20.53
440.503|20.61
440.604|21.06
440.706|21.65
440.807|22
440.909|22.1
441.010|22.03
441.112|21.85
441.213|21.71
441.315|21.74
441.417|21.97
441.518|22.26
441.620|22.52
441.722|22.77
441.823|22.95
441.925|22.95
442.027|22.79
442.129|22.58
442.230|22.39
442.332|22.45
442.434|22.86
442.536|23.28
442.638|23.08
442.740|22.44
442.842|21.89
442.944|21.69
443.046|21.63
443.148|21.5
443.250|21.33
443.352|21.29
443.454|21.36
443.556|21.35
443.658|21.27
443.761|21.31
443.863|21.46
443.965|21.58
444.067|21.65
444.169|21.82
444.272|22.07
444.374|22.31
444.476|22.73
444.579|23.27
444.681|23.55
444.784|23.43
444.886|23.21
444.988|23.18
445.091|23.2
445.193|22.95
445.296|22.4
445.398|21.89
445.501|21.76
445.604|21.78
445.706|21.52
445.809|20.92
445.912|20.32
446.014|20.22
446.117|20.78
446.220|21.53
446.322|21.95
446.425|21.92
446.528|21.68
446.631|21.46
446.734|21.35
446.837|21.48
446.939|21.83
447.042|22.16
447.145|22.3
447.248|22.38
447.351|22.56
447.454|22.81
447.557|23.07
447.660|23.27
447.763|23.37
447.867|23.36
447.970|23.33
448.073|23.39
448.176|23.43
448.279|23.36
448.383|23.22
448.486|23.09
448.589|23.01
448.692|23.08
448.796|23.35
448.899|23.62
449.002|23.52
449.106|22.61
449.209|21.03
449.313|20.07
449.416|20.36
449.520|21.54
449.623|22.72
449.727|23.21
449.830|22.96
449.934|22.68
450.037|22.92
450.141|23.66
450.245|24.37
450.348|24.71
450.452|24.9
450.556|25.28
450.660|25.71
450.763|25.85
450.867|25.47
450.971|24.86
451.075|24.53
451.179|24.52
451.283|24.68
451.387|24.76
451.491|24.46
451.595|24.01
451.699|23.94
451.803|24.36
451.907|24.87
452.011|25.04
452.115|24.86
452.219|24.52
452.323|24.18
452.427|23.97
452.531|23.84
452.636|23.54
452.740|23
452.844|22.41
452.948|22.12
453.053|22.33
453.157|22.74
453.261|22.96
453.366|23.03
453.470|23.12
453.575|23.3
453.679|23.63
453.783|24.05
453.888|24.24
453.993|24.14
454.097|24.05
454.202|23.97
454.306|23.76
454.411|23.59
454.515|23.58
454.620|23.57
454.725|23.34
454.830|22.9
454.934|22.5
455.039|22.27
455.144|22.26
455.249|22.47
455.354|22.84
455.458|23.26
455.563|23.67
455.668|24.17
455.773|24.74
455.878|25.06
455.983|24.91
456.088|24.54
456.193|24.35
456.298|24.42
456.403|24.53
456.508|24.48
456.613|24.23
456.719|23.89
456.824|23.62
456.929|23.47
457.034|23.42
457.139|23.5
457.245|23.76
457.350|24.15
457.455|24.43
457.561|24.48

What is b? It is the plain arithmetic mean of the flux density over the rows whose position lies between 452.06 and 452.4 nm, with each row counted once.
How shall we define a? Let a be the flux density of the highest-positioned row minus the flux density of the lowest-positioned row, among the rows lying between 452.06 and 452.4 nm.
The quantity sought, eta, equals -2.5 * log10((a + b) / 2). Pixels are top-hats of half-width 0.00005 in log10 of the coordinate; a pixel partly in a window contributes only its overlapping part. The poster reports -2.69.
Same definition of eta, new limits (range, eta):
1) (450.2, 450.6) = -2.77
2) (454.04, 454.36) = -2.68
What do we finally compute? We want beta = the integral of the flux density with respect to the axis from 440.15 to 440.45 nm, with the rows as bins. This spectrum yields 6.2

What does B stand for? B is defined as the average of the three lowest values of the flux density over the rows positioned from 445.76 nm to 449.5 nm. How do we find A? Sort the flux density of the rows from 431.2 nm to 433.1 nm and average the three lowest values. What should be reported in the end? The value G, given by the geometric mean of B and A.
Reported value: 18.9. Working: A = 17.8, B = 20.2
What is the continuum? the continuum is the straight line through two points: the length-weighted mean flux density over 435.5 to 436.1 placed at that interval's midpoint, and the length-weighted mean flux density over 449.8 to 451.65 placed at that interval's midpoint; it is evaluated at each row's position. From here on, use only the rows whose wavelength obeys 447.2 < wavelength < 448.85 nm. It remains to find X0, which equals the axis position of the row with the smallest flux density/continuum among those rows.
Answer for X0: 447.248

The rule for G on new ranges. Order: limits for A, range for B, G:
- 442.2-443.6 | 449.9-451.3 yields 22.2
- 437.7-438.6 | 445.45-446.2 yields 18.8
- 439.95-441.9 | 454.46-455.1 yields 21.2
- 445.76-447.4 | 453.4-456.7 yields 21.4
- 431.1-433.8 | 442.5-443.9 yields 19.3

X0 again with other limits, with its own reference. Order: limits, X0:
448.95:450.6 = 449.313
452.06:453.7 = 452.948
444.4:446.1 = 446.014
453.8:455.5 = 455.144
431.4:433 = 432.562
